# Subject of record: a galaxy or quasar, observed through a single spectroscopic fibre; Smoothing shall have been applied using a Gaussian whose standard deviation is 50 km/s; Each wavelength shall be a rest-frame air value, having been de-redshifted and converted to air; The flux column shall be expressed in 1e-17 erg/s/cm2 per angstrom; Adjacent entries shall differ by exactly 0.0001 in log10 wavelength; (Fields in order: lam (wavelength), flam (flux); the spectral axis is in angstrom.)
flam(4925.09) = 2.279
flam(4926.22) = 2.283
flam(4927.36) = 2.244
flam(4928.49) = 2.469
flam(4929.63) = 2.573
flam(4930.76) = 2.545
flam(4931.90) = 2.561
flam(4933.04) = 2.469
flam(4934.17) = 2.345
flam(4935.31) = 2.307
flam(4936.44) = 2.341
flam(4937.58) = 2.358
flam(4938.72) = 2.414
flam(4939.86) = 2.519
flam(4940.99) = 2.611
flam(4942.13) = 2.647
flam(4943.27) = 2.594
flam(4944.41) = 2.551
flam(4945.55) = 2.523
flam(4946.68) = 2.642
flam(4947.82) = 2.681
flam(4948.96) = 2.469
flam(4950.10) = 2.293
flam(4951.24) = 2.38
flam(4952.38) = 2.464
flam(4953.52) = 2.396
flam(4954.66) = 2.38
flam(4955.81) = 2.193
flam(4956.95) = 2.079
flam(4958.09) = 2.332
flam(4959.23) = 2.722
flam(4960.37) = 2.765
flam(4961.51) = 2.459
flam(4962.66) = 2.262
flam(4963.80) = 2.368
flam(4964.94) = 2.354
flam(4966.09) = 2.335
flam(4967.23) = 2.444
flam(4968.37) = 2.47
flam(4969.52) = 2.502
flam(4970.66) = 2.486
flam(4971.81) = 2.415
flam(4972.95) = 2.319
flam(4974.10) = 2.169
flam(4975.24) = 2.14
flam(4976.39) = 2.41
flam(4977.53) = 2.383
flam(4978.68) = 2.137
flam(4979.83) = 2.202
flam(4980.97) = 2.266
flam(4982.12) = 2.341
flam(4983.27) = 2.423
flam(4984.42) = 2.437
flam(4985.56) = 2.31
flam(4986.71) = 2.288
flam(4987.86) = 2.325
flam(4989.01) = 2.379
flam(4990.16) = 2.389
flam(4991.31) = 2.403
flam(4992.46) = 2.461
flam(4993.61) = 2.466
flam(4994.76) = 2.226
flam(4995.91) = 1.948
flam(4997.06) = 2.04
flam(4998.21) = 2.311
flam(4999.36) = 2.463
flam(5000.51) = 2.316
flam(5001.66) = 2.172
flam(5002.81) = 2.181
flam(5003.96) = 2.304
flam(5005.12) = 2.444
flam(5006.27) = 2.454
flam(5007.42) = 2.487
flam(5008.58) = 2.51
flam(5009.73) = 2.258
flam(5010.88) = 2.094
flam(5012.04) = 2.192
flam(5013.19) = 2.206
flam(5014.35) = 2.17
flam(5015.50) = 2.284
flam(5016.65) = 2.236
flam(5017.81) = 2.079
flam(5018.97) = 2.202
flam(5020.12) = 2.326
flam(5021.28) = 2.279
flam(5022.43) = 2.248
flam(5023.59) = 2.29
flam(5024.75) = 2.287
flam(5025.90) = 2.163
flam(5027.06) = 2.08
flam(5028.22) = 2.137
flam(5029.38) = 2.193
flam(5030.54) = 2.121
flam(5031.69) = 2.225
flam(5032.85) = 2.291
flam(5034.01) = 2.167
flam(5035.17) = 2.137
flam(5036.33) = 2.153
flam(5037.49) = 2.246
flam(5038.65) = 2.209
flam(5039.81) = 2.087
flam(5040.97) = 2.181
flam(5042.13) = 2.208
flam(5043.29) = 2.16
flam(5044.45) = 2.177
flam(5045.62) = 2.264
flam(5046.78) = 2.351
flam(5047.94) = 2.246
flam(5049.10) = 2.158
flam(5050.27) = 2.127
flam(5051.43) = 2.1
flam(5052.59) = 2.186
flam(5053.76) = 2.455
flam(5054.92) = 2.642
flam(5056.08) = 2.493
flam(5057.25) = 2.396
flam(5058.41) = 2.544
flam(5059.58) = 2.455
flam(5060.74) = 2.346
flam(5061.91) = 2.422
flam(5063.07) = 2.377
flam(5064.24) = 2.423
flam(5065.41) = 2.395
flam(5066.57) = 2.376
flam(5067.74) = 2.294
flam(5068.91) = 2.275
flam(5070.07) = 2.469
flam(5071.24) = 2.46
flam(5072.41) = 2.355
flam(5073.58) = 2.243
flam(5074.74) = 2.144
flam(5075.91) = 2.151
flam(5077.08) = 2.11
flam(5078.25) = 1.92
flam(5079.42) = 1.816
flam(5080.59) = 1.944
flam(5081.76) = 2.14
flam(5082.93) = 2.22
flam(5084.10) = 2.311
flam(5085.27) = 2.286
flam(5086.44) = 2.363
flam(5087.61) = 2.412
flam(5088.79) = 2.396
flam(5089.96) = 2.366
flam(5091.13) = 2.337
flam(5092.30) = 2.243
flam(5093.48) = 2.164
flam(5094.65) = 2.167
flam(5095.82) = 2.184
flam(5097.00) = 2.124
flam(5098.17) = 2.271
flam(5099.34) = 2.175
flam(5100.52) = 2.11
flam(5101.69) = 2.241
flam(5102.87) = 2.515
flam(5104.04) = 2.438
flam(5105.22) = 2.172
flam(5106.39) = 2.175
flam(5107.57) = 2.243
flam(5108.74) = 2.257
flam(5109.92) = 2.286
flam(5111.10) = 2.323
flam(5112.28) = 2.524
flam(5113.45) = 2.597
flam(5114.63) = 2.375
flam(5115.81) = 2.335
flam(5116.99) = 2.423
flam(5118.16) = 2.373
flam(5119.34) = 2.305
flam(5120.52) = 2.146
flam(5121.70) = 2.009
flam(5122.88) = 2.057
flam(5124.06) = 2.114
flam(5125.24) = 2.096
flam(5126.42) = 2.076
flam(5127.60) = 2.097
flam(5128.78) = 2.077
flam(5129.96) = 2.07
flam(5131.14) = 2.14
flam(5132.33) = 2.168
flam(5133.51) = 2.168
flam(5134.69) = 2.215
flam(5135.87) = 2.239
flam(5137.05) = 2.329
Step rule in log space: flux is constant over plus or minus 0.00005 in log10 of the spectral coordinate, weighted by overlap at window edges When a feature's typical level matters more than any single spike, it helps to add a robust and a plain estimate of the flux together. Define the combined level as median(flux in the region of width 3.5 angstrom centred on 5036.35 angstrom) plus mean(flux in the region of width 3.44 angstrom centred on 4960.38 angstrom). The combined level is 4.8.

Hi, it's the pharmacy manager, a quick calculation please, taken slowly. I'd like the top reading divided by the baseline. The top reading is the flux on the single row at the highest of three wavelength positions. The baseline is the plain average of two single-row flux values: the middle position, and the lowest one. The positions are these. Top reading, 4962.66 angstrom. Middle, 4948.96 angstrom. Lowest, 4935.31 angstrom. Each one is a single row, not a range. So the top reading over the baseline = 0.95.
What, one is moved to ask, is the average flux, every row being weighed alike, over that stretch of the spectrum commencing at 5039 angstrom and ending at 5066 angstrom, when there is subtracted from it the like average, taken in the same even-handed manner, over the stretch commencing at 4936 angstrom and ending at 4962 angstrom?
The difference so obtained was -0.16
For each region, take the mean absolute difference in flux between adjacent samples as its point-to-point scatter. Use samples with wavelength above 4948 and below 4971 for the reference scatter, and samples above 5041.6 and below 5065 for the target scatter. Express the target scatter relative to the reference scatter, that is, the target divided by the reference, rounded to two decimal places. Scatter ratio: 0.80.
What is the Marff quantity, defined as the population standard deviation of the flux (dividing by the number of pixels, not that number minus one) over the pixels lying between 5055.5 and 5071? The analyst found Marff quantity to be 0.073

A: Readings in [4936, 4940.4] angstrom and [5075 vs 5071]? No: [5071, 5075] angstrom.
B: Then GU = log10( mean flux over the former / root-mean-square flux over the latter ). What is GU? 0.02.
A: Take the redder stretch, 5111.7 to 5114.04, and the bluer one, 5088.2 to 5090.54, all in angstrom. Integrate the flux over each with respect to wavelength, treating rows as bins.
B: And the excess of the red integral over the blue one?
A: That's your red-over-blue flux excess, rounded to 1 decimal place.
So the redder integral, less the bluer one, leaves 0.4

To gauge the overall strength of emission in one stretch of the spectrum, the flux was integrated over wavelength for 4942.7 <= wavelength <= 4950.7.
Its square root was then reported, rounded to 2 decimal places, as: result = 4.50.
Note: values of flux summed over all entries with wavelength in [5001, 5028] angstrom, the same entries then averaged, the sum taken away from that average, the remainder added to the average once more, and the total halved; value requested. -23.7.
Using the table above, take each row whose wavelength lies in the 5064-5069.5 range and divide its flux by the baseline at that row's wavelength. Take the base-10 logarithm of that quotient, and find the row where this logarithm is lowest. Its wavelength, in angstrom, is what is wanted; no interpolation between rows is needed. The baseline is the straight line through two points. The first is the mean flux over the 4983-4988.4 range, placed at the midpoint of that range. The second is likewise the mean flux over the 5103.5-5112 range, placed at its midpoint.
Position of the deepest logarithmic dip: 5068.91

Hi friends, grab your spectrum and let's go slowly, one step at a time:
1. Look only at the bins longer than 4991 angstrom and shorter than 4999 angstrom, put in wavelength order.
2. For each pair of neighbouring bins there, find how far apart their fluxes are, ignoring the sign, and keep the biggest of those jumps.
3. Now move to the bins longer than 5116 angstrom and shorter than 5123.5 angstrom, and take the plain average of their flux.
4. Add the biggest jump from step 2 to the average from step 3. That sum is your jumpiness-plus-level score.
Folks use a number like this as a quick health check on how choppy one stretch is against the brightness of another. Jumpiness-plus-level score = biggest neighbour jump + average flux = 2.50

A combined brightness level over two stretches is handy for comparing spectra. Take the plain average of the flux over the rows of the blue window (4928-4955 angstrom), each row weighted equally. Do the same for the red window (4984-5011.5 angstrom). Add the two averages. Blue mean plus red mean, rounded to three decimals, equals 4.800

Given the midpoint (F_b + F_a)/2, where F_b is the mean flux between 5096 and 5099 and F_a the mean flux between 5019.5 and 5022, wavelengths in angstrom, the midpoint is 2.250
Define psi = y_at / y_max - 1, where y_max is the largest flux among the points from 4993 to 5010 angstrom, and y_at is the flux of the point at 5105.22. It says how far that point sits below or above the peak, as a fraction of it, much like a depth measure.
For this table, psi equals -0.13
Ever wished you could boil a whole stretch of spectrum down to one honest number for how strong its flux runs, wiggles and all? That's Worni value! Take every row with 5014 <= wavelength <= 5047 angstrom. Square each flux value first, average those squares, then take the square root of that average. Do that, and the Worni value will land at 2.21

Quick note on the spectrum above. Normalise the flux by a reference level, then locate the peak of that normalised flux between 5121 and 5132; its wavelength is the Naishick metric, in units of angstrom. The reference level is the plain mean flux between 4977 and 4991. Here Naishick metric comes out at 5131.14 angstrom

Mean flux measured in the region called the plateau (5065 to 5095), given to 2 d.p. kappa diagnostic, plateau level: 2.24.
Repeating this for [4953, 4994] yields 2.37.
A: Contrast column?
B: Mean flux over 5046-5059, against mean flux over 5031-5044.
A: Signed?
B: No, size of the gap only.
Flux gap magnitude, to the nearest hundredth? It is 0.15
